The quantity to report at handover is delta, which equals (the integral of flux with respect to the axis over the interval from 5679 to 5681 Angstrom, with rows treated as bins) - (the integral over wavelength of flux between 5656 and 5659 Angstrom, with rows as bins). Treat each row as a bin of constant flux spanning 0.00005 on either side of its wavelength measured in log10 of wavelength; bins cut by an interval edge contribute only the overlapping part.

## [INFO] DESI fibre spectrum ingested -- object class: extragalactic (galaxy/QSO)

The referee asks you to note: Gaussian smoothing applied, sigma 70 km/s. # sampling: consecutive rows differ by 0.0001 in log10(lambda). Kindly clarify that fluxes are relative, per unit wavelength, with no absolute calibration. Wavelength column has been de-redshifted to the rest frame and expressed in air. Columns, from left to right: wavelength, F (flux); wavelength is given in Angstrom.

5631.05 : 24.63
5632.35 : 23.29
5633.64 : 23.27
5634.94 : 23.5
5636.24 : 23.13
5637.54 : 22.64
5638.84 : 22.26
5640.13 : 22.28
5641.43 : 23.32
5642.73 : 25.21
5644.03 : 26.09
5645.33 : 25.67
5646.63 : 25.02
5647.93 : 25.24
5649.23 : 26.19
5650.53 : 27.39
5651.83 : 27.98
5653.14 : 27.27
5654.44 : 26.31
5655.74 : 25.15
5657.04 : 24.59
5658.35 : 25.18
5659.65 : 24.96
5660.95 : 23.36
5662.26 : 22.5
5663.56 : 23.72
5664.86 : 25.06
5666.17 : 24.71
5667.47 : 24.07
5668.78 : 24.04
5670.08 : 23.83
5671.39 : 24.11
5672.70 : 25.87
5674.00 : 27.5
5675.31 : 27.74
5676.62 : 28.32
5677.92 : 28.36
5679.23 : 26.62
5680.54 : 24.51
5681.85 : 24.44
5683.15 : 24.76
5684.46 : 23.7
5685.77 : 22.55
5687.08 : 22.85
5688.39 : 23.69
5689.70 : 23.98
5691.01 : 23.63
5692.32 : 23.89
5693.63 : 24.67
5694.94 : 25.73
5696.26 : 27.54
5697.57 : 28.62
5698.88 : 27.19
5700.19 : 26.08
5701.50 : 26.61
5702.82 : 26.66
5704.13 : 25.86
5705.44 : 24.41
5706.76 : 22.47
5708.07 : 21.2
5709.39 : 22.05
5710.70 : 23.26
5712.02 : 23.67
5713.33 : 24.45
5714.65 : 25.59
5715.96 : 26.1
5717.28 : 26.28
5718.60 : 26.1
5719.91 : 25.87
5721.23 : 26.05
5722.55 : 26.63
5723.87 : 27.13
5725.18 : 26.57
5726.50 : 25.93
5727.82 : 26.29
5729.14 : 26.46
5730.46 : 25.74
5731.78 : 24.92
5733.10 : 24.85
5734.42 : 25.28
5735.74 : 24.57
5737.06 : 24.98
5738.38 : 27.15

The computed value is -24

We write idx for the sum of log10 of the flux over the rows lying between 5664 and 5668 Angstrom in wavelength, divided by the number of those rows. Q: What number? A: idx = 1.39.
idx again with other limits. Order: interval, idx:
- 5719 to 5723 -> 1.42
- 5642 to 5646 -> 1.41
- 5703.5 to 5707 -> 1.38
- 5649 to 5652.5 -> 1.43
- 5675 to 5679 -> 1.45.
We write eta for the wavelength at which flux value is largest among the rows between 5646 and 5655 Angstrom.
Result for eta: 5651.83 Angstrom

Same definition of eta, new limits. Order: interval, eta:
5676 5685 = 5677.92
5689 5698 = 5697.57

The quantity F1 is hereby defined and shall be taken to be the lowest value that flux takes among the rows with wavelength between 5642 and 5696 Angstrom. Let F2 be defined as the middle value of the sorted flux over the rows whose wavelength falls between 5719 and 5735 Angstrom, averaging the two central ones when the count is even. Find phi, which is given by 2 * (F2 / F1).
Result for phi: 2.31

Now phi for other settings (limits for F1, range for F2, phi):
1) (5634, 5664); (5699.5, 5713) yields 2.16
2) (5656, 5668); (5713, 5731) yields 2.32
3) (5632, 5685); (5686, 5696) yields 2.15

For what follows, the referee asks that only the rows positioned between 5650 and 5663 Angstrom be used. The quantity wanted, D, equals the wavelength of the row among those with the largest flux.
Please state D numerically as 5651.83 Angstrom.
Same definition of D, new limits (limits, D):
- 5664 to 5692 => 5677.92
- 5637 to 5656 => 5651.83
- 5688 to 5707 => 5697.57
